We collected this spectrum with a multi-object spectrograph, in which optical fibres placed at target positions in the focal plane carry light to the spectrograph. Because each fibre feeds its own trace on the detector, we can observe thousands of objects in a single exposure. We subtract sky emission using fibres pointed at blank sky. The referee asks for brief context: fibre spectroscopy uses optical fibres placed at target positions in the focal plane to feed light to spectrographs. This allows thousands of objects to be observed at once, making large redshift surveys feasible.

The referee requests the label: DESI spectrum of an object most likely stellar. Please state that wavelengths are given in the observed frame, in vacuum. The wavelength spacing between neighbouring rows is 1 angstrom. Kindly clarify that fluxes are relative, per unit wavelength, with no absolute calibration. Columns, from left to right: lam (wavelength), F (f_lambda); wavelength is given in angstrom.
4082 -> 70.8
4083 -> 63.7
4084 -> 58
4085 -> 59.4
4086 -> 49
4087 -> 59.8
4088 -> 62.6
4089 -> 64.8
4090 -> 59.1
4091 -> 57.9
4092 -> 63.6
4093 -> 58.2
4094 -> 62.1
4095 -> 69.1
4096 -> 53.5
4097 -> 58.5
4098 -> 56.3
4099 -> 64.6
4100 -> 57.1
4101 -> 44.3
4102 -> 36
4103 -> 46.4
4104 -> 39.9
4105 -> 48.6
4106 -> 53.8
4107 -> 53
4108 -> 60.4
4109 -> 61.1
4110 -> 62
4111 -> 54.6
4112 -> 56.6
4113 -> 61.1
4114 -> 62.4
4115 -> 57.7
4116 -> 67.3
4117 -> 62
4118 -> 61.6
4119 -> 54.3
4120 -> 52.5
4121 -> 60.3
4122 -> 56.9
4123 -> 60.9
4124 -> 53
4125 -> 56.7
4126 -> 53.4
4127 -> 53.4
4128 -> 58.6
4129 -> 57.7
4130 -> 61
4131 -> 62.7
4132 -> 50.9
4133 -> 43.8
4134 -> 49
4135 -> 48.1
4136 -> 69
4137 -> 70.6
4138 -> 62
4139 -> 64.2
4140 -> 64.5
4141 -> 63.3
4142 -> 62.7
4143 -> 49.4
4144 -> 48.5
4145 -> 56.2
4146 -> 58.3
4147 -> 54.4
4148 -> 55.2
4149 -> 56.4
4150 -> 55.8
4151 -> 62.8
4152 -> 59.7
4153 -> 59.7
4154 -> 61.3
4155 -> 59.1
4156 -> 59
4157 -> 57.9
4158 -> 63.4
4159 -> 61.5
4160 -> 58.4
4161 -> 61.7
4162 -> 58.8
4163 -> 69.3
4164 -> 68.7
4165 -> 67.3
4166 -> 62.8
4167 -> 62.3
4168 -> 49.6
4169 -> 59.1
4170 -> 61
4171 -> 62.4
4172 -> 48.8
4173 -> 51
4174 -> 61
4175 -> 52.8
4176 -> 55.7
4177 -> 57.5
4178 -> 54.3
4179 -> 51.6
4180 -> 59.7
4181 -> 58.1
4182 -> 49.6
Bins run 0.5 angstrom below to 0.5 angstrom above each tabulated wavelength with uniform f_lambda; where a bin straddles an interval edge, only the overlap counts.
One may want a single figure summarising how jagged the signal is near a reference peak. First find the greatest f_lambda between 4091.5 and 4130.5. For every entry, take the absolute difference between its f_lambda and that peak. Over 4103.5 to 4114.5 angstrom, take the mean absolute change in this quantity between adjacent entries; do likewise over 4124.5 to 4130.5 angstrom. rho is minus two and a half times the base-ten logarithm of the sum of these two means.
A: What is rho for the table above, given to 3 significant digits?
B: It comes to -2.02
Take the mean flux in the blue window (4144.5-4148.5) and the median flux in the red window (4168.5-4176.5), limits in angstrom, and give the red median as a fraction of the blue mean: 1.02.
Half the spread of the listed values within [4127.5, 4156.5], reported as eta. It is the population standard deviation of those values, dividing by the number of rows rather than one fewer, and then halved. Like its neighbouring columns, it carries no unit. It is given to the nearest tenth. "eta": 3.1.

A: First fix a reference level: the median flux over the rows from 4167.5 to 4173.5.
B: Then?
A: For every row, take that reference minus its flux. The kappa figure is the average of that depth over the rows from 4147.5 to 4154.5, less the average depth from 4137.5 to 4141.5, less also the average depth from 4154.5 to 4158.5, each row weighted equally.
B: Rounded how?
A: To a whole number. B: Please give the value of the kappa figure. 10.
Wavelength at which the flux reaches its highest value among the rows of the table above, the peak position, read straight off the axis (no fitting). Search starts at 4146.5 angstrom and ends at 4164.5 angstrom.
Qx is 4163 angstrom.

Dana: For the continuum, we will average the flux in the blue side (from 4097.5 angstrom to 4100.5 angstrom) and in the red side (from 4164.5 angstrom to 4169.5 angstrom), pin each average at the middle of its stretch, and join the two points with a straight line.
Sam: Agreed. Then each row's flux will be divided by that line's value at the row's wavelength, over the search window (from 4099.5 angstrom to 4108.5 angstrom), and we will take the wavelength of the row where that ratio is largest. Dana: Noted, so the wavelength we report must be 4108 angstrom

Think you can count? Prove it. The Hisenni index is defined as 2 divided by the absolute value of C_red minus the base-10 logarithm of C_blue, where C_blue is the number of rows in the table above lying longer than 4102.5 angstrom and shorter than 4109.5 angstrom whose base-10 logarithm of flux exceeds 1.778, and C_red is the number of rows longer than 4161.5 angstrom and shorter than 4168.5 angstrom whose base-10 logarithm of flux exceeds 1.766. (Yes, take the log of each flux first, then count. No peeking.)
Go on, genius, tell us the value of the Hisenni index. 0.35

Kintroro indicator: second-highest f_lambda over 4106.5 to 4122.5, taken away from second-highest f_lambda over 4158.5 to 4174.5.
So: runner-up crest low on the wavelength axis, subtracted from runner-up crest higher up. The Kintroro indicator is 6.3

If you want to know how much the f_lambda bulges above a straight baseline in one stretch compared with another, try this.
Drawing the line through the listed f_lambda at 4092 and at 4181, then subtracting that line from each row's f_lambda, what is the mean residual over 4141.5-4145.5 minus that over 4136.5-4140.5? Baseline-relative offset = -11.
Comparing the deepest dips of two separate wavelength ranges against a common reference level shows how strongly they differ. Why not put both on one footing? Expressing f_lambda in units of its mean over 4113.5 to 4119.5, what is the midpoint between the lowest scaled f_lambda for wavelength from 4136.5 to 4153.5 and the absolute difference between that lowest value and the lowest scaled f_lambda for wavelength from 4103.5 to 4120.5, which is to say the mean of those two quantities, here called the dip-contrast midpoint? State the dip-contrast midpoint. 0.47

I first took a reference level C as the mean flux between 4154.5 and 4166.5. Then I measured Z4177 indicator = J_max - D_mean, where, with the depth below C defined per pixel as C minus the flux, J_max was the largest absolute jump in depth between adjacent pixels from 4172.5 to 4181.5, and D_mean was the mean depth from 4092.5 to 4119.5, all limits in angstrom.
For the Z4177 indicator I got 4.1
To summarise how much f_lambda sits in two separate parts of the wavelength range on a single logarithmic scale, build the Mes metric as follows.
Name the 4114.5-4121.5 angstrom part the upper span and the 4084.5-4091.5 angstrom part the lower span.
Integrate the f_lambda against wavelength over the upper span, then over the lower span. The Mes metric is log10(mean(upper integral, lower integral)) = 2.62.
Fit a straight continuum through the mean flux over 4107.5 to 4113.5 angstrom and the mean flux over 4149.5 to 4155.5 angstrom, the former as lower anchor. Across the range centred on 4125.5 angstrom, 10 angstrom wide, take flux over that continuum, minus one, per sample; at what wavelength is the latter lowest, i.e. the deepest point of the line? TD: 4124 angstrom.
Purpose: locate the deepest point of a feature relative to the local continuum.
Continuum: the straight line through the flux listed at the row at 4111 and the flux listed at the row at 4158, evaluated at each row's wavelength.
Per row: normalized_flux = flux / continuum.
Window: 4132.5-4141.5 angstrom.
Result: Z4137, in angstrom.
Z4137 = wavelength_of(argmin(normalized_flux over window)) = 4133 angstrom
